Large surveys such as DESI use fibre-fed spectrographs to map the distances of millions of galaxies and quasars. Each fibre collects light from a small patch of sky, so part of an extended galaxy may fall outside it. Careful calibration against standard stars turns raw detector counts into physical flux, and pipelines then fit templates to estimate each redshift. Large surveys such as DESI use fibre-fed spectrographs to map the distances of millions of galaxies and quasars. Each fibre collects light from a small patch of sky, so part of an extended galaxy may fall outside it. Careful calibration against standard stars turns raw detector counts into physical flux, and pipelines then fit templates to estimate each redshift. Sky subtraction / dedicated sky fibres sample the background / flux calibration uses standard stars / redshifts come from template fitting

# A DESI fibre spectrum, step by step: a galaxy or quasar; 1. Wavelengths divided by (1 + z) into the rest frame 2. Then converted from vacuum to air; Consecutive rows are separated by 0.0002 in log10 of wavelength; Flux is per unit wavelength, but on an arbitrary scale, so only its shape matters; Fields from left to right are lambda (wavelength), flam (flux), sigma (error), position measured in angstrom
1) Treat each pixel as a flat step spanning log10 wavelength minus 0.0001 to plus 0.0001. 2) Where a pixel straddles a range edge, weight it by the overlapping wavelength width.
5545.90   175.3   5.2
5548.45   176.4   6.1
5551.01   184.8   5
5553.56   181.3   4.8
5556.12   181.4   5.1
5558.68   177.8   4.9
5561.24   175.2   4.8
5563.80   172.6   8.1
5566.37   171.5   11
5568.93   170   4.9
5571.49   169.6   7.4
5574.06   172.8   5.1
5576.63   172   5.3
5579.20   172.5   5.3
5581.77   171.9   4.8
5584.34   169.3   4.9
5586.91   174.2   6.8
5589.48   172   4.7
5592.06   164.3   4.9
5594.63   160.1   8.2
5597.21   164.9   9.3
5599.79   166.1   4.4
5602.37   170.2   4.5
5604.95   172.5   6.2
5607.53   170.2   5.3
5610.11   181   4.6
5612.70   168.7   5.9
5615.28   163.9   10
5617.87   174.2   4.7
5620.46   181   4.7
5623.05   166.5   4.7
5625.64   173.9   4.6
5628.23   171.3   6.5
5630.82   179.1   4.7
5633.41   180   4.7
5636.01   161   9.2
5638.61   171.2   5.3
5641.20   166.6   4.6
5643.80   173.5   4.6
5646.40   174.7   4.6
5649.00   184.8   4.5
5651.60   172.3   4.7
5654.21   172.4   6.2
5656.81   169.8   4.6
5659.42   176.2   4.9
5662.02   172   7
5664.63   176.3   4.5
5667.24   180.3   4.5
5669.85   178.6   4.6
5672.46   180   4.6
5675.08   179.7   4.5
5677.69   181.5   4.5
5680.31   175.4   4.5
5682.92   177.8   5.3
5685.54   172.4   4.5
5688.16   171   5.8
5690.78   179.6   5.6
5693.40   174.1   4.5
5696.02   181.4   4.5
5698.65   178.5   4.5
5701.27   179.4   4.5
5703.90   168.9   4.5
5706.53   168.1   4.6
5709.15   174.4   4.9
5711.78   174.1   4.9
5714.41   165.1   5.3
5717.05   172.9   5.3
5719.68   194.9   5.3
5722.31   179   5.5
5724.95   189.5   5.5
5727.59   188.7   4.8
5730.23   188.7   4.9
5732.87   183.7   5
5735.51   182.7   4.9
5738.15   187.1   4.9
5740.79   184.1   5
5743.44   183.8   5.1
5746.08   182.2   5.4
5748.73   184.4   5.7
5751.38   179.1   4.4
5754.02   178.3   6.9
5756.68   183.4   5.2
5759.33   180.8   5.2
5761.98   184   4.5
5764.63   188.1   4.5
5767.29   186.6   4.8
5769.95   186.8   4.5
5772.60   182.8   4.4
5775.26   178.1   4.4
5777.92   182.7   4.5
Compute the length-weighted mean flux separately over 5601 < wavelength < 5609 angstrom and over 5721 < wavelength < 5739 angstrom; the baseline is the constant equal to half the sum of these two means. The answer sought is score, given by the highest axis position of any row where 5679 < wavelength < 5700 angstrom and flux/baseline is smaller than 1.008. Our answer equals 5698.65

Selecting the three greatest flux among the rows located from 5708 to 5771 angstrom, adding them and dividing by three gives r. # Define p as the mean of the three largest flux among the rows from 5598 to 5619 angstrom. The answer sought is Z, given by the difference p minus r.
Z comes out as -15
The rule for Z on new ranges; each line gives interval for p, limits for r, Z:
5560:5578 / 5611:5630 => -3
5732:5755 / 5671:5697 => 4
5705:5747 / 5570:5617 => 15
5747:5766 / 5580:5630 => 7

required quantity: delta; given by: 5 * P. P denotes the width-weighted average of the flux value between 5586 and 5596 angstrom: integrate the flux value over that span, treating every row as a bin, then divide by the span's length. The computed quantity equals 837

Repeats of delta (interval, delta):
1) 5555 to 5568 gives 877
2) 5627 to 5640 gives 863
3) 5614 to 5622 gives 864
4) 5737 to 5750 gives 921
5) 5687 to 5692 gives 877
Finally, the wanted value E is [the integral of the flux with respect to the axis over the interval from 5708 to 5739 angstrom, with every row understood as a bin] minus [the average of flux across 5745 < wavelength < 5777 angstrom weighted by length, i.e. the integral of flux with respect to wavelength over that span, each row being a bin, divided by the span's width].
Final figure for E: 5449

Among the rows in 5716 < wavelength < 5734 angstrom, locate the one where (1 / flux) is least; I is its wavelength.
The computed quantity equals 5719.68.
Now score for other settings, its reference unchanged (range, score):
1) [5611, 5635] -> 5630.82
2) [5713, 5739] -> 5722.31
